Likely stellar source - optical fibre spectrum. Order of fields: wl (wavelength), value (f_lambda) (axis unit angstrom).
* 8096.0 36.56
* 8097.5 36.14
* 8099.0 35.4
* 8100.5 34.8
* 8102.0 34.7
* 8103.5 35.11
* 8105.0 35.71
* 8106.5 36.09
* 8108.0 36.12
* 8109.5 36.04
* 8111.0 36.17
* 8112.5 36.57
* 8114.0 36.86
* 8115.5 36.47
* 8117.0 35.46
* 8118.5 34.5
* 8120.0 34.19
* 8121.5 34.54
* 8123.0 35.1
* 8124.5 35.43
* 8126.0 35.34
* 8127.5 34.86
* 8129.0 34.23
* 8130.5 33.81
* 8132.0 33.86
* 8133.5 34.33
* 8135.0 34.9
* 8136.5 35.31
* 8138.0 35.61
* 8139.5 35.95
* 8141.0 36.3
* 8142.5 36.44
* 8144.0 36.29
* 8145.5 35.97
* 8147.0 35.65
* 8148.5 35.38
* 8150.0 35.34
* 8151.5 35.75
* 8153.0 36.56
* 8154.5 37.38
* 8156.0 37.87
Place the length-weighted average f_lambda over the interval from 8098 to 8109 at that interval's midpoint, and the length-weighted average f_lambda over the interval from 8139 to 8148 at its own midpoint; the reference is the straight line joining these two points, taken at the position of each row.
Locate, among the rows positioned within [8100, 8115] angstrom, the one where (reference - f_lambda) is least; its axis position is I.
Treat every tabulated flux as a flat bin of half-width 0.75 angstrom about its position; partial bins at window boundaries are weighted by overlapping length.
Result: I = 8114.0 angstrom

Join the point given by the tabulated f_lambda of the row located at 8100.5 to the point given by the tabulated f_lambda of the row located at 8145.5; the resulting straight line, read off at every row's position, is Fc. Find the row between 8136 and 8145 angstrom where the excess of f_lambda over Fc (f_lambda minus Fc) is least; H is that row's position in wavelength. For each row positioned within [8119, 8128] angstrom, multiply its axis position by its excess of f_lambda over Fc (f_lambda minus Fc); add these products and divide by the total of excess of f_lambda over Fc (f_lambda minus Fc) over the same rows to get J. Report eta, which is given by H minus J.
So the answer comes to 13.9 angstrom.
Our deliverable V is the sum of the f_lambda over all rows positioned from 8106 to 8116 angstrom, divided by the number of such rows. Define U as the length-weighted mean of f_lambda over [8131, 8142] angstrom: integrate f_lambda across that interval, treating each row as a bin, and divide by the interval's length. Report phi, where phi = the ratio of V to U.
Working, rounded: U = 35.2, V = 36.3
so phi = 1.03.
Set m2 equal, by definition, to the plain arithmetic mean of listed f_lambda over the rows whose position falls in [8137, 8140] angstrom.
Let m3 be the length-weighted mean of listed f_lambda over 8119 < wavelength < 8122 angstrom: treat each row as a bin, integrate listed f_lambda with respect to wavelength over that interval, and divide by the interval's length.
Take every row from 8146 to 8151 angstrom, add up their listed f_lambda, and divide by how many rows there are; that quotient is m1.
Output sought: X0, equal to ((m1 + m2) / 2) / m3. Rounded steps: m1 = 35.5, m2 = 35.8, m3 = 34.4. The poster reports 1.04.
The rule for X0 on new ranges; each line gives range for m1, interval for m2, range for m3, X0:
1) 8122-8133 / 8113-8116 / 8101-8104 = 1.02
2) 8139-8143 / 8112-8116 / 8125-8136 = 1.06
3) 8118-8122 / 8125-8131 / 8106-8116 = 0.95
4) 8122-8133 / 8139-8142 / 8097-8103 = 1.01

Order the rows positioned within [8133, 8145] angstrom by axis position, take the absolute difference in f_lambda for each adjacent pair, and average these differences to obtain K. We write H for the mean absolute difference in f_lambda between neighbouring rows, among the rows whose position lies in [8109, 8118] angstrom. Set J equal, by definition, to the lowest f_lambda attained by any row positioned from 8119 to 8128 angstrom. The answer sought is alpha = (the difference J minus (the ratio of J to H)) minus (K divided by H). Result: -44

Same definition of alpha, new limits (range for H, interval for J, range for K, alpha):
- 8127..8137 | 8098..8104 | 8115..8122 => -48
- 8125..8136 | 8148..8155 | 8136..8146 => -46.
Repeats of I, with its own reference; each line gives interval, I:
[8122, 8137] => 8124.5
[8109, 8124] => 8114.0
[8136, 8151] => 8142.5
